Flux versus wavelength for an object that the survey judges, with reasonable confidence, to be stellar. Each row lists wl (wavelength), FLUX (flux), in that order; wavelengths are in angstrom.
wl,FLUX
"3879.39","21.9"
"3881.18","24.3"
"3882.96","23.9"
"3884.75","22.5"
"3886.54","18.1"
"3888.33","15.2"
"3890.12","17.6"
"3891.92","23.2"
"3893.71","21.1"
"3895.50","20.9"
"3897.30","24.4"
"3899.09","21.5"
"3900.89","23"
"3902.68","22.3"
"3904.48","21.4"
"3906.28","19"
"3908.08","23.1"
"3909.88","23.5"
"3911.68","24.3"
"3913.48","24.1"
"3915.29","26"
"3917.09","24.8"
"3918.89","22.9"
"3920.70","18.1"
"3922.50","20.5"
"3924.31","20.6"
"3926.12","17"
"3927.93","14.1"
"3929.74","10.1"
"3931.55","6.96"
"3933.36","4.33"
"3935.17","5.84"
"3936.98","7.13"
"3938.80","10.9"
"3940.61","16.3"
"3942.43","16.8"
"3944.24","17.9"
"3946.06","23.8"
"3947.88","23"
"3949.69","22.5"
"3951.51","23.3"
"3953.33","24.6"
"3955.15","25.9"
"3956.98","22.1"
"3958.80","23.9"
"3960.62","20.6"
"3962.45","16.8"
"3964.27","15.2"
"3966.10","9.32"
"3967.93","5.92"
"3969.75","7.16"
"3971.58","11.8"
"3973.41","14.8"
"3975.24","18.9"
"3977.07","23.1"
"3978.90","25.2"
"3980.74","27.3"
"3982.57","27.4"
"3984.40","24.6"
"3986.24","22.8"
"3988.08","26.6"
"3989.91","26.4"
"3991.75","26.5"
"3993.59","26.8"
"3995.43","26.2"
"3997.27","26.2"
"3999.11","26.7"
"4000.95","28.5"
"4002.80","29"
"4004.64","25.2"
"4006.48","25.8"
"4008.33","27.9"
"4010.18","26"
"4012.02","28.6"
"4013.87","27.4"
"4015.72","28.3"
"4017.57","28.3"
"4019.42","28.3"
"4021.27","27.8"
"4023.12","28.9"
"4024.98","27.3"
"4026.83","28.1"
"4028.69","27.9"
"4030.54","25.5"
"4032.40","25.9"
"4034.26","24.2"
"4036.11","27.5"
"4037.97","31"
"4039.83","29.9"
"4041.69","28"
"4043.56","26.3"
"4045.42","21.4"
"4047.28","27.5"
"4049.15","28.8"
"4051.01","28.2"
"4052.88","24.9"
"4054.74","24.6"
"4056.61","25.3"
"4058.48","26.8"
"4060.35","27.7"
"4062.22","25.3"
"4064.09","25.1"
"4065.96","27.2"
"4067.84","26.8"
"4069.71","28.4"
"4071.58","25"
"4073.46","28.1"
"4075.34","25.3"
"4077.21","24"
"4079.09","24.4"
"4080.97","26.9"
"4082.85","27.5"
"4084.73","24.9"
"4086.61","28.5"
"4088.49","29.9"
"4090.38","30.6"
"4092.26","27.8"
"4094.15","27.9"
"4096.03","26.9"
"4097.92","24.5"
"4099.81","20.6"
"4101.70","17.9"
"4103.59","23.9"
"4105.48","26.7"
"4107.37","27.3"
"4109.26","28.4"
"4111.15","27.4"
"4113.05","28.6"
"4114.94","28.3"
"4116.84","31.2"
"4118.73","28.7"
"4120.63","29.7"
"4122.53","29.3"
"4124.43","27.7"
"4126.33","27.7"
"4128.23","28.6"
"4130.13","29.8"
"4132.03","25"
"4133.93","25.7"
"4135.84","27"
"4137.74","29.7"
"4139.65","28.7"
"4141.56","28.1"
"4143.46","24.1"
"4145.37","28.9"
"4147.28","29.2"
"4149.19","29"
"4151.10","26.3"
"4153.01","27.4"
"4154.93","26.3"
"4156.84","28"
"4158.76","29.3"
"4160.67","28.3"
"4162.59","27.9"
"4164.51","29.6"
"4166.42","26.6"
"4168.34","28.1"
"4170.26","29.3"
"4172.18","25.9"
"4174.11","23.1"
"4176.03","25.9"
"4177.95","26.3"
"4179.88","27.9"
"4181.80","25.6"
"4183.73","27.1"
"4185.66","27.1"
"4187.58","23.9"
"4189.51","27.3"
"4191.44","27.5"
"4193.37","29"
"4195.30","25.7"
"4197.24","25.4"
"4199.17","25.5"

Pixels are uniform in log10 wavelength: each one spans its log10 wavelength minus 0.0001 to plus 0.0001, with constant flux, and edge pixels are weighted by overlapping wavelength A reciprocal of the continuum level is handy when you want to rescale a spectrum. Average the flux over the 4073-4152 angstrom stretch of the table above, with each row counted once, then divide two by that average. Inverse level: 0.074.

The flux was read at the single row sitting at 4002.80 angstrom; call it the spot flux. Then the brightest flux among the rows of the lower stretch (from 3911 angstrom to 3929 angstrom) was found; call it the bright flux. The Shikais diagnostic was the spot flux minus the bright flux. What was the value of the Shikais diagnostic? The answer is 3.0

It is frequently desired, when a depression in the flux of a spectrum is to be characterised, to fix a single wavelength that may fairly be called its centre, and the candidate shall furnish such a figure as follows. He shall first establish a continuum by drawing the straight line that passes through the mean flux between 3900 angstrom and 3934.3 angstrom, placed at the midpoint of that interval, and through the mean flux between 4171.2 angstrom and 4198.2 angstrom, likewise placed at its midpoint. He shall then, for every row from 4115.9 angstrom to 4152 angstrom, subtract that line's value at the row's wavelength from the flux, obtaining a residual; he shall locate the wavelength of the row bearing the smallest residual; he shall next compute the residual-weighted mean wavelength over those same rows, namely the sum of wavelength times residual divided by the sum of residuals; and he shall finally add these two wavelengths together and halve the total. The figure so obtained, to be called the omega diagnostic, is 4137.3 angstrom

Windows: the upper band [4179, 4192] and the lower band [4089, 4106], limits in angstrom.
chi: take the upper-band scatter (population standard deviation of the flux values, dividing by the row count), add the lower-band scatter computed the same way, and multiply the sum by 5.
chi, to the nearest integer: 25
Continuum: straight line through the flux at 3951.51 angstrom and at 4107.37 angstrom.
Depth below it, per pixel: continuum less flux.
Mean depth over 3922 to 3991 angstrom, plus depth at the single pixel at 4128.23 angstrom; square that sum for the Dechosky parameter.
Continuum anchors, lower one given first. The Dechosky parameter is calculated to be 22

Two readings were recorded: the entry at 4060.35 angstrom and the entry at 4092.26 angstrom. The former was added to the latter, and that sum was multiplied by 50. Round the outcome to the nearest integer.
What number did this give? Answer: 2775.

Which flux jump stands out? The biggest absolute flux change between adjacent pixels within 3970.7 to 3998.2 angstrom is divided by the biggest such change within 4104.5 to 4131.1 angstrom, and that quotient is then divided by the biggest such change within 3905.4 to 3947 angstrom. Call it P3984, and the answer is 0.245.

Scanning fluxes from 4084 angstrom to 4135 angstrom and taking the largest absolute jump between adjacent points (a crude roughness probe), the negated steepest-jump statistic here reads -6.0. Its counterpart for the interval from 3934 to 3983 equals -5.9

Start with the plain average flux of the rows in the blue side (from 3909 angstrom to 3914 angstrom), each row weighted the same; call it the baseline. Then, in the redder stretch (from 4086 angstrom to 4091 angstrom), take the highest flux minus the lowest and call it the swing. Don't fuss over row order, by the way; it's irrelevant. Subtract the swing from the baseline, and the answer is 21.9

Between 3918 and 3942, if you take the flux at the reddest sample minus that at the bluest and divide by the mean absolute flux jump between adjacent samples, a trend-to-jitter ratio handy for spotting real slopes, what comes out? -2.2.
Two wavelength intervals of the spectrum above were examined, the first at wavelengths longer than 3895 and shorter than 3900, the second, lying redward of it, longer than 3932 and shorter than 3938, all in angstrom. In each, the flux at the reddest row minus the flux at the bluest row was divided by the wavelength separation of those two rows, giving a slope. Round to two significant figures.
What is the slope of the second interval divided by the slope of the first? 4.6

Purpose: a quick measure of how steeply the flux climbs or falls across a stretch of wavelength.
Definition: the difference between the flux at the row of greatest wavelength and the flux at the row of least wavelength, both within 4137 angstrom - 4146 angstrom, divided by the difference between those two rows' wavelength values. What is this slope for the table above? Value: -0.10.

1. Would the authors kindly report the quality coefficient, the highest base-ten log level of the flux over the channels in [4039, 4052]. 1.48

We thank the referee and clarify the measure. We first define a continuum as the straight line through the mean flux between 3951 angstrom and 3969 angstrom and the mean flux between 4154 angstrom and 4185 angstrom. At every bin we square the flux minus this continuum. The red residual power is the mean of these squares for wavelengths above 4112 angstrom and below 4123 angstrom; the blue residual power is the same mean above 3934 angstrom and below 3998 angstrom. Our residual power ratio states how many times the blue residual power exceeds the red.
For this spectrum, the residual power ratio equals 2.3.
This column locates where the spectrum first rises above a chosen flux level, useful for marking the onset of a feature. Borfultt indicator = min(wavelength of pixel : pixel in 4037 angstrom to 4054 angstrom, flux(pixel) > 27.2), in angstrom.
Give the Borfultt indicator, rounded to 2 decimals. 4037.97 angstrom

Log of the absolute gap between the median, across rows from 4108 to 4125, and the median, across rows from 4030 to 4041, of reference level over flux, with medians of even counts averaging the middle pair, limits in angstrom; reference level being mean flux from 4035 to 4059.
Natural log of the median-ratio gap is -2.7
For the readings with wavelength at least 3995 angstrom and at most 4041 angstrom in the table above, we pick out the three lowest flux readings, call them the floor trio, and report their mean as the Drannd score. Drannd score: 25.0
